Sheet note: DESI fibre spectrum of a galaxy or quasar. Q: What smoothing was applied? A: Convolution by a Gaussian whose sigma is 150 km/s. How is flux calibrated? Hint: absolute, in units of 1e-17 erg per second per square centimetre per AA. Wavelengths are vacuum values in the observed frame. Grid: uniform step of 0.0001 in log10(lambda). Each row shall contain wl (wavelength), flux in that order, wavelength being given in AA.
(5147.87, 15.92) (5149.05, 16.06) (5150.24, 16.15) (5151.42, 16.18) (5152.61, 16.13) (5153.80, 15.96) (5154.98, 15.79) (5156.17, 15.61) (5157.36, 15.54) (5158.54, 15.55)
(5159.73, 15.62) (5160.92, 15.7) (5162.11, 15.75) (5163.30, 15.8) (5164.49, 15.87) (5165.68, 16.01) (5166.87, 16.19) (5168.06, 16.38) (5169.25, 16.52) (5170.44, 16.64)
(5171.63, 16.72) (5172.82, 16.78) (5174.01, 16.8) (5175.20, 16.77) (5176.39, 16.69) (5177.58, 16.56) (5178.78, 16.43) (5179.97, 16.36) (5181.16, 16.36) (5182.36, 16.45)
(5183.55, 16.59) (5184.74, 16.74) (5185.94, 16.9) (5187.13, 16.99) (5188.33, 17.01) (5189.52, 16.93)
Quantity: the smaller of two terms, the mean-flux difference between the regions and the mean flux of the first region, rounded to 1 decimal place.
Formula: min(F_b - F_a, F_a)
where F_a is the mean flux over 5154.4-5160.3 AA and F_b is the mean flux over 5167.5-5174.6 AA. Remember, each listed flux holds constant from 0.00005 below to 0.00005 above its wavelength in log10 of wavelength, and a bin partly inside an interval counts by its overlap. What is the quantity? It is 1.0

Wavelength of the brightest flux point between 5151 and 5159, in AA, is 5151.42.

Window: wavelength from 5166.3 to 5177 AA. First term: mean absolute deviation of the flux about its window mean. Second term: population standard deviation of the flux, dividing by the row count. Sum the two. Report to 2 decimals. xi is 0.36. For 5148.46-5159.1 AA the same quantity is 0.49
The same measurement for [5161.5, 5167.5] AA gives 0.30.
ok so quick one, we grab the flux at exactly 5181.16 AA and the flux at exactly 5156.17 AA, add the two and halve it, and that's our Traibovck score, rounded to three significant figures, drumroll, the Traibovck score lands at 16.0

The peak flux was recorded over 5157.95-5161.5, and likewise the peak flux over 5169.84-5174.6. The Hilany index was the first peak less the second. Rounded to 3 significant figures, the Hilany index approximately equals -1.10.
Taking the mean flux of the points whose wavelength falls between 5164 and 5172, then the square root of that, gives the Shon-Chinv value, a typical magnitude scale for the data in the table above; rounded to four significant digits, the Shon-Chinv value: 4.041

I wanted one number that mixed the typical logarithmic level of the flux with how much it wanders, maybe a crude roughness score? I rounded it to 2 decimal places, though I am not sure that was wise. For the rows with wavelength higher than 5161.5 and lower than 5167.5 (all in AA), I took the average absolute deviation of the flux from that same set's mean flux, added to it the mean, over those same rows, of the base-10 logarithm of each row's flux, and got 1.34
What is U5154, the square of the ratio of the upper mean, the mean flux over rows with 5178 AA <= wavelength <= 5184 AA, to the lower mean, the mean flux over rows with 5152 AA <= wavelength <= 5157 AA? 1.07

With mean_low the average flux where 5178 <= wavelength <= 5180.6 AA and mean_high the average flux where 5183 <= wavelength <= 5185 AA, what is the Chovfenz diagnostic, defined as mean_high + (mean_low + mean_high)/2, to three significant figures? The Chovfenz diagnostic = 33.2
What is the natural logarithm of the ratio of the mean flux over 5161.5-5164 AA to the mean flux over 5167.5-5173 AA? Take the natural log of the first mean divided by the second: -0.05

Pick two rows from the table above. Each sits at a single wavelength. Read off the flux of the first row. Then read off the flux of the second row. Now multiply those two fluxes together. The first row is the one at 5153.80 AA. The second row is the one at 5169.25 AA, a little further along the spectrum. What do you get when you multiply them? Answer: 264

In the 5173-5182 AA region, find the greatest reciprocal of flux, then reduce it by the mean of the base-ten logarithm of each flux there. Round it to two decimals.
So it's -1.16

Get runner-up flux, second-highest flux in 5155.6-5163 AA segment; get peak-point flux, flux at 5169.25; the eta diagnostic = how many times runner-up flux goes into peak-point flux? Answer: 1.05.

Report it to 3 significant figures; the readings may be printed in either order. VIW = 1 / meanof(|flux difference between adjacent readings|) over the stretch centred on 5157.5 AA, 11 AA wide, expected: 10.0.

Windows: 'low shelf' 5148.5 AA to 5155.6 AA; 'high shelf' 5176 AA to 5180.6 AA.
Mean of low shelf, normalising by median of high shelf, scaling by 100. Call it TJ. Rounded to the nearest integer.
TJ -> 97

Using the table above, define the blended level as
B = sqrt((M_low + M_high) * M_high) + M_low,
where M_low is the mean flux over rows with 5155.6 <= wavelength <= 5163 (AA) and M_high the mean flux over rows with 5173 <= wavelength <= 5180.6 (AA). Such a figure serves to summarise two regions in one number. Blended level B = 38.8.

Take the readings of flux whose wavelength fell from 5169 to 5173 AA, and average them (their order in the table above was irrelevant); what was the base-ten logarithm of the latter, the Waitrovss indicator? 1.22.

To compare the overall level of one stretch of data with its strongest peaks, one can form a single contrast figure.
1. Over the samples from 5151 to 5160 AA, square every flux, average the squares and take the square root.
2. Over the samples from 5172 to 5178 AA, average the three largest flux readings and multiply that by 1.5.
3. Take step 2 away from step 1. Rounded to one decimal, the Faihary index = -9.4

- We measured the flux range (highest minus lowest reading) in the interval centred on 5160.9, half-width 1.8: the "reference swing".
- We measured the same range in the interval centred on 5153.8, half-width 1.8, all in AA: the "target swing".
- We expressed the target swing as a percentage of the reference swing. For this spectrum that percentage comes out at 262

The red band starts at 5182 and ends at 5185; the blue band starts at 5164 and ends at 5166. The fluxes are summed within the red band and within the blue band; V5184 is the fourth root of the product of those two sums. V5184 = 6.3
